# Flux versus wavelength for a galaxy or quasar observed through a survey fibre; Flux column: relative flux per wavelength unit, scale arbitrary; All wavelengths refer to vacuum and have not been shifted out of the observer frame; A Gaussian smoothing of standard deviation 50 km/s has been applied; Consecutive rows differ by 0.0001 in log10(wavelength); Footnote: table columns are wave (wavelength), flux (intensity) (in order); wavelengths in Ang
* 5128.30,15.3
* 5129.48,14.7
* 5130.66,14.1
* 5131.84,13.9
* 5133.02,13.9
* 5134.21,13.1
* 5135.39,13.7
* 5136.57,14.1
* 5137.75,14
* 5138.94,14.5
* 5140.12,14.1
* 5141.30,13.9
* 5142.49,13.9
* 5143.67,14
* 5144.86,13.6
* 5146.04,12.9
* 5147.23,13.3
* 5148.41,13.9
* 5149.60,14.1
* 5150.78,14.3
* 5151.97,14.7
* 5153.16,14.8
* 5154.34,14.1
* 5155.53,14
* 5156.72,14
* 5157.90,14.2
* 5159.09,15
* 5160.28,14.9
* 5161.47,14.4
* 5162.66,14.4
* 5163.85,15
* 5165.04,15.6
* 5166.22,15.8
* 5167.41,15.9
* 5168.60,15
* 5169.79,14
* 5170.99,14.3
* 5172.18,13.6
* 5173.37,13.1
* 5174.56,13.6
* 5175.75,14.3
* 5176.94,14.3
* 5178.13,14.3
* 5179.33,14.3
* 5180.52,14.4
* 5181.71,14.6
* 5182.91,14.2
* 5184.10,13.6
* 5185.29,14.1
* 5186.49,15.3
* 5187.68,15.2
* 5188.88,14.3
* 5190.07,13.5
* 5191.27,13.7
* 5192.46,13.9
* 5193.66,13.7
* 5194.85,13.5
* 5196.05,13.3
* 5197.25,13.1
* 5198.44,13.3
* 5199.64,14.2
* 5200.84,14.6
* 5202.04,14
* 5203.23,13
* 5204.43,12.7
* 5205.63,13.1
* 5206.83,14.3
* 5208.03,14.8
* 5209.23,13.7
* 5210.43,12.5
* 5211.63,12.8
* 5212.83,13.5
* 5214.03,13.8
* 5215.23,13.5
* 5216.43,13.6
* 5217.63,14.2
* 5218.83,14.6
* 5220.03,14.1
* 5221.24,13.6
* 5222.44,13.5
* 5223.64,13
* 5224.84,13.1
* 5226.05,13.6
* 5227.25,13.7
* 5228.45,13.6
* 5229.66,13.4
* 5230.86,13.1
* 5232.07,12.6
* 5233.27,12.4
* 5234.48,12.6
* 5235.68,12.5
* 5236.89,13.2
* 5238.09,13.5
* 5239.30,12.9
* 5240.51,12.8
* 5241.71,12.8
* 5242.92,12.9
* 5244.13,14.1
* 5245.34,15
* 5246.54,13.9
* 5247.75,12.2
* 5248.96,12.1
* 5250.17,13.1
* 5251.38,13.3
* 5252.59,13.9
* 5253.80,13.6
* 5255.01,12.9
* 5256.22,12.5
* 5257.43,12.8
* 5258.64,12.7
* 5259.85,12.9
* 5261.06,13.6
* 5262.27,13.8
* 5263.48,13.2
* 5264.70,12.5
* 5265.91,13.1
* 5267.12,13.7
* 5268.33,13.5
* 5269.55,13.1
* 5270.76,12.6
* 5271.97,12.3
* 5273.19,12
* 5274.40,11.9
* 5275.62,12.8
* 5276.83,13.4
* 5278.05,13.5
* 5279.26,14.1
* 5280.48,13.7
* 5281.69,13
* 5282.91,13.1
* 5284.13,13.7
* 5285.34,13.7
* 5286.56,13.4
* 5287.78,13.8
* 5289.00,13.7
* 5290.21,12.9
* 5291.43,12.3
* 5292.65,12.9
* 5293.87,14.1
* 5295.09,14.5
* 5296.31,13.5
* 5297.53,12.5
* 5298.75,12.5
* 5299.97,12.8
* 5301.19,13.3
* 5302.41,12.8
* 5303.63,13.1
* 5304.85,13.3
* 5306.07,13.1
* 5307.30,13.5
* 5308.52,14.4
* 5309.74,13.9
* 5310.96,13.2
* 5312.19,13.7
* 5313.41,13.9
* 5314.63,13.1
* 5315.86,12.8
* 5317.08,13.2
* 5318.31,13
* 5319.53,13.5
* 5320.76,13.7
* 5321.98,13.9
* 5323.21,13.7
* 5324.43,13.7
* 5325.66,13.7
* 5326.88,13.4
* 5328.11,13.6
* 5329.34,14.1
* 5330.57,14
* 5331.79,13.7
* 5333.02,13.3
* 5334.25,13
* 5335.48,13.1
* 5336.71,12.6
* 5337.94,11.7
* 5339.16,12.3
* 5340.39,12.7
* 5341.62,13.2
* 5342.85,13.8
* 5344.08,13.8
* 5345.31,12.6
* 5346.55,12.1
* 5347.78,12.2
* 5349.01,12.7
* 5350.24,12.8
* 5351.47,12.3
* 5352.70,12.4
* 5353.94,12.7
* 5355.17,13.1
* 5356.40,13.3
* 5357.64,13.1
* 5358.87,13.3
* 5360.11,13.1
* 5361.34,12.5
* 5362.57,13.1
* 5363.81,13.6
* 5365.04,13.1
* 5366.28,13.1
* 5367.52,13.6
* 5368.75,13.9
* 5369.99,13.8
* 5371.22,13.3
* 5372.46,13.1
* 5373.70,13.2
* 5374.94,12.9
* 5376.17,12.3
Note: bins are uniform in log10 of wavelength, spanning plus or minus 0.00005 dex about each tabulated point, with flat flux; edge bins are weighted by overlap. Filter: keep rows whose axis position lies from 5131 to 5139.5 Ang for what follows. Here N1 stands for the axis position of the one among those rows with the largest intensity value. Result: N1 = 5138.94 Ang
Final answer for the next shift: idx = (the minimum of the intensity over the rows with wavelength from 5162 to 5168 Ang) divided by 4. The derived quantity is 3.60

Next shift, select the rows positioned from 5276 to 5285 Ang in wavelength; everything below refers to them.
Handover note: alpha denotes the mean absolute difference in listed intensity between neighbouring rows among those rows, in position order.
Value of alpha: 0.42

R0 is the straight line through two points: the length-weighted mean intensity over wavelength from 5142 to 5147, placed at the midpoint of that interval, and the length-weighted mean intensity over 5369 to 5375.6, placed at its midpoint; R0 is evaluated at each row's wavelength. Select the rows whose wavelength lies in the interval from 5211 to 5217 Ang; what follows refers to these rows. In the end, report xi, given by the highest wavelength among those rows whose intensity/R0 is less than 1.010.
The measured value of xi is 5216.43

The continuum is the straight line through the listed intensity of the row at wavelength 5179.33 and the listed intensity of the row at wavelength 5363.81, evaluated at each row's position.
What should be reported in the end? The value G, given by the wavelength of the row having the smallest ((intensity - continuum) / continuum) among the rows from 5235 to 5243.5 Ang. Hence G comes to 5235.68 Ang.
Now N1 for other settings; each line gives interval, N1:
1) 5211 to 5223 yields 5218.83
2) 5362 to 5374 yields 5368.75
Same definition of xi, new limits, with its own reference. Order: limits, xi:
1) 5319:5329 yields 5326.88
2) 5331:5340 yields 5339.16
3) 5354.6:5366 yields 5365.04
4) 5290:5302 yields 5301.19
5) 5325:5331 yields 5326.88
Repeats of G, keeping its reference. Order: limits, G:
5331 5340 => 5337.94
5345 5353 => 5346.55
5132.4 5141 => 5134.21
